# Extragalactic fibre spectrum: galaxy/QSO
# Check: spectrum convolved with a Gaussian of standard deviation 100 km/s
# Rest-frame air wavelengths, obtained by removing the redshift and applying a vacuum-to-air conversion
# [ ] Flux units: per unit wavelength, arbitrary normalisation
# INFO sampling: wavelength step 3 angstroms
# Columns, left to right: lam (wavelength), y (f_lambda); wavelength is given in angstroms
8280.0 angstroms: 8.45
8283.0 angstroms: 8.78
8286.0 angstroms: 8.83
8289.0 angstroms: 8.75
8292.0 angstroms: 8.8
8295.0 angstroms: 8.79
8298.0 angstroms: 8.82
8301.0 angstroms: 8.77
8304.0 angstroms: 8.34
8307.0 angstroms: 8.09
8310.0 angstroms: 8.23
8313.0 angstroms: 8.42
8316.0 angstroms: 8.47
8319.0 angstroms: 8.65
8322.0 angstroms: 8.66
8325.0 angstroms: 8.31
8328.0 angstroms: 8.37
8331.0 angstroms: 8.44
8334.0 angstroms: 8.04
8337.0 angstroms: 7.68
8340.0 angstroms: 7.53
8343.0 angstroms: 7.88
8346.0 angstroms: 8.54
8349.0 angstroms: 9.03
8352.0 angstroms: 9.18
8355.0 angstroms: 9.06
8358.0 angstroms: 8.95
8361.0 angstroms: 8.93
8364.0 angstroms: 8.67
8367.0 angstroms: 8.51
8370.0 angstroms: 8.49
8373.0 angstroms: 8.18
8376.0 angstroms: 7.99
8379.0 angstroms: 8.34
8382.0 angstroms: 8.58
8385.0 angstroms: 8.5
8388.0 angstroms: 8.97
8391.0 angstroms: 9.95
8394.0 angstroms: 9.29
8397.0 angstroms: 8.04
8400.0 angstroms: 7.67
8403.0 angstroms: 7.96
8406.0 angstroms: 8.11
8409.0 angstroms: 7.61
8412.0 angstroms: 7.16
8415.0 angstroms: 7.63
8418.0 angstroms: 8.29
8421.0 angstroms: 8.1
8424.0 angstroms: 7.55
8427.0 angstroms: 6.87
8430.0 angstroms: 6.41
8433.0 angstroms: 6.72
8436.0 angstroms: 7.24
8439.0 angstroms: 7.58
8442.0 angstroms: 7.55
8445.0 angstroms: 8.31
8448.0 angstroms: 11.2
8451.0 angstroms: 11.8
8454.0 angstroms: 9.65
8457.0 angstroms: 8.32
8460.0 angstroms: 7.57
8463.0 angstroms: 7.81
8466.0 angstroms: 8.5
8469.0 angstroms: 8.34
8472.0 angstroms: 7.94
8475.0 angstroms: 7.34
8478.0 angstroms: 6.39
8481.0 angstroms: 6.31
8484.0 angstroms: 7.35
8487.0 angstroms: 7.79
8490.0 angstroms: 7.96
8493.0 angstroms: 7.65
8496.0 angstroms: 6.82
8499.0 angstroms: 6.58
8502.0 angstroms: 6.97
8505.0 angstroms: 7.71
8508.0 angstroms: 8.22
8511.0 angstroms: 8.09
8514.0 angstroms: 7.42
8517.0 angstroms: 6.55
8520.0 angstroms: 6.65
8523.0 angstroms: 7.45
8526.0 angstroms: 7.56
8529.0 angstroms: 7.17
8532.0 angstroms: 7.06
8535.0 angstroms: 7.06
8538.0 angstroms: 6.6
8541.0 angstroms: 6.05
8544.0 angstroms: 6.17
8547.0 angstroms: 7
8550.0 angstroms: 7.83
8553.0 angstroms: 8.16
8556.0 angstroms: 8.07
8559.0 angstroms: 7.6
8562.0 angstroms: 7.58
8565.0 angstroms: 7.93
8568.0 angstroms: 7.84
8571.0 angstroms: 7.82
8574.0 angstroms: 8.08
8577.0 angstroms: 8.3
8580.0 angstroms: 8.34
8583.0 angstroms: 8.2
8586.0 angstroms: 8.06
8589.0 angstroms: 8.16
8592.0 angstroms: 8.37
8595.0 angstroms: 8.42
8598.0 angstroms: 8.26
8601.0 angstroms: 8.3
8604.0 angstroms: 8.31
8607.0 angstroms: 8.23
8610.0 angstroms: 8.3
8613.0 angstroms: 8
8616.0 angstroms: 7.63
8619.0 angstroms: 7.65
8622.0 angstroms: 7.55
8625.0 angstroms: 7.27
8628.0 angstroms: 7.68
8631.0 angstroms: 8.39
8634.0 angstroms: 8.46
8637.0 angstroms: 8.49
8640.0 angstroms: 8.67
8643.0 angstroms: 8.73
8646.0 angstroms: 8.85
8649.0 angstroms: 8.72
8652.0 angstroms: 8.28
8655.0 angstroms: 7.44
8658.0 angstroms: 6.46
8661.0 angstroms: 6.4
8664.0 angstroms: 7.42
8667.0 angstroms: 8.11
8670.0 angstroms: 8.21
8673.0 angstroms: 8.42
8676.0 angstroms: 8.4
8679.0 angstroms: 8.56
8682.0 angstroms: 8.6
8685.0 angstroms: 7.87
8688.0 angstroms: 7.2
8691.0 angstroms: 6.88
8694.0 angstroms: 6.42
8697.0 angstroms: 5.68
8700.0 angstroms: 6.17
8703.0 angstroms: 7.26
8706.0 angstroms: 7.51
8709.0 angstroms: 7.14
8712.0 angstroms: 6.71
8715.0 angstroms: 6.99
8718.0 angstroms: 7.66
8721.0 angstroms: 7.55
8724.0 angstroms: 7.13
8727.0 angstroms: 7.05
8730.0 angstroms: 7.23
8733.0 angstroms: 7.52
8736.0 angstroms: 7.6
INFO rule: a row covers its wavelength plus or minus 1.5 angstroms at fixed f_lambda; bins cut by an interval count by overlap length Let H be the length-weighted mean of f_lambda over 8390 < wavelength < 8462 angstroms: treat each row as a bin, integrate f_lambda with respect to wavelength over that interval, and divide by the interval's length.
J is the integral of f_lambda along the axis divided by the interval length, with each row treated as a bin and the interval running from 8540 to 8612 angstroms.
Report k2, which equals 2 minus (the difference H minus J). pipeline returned 1.7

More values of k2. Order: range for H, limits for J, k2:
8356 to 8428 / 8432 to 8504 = 1.6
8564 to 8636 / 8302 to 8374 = 2.4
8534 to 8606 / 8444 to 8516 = 2.2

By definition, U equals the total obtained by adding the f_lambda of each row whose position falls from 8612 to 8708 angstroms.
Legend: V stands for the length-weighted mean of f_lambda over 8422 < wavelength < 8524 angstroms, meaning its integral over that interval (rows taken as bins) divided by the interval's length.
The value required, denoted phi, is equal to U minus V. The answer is 240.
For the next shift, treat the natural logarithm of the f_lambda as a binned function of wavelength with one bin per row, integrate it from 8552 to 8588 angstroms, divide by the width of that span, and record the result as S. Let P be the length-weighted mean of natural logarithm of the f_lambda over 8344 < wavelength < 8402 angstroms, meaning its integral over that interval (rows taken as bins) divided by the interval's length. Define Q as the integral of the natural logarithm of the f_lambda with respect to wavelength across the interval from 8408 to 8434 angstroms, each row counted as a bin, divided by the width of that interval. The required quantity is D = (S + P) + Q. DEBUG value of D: 6.23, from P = 2.16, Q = 2.00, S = 2.08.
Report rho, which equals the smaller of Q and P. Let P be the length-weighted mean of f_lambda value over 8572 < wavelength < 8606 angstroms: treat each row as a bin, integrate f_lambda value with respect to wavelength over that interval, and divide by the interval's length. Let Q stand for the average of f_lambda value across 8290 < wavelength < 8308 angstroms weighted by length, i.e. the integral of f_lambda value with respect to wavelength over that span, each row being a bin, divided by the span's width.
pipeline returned 8.2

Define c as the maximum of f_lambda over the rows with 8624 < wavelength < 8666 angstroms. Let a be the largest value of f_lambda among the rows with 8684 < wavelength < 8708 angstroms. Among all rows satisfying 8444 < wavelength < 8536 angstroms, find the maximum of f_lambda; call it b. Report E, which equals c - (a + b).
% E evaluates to -10.8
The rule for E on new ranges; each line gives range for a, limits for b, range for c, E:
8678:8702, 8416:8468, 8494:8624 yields -12.0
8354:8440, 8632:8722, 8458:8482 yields -10.3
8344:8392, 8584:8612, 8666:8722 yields -9.8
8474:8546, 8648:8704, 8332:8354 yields -7.8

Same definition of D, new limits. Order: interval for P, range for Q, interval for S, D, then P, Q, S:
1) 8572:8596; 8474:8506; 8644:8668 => 6.11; 2.11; 1.97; 2.04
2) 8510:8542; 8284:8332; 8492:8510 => 6.09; 1.95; 2.15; 1.99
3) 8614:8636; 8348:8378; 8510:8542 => 6.17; 2.06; 2.16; 1.95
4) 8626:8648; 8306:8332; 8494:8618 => 6.29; 2.13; 2.13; 2.03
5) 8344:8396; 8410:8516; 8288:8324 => 6.36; 2.17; 2.04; 2.15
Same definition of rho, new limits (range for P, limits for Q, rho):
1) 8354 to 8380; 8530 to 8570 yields 7.3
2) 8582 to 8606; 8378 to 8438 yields 7.9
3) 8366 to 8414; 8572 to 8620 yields 8.2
